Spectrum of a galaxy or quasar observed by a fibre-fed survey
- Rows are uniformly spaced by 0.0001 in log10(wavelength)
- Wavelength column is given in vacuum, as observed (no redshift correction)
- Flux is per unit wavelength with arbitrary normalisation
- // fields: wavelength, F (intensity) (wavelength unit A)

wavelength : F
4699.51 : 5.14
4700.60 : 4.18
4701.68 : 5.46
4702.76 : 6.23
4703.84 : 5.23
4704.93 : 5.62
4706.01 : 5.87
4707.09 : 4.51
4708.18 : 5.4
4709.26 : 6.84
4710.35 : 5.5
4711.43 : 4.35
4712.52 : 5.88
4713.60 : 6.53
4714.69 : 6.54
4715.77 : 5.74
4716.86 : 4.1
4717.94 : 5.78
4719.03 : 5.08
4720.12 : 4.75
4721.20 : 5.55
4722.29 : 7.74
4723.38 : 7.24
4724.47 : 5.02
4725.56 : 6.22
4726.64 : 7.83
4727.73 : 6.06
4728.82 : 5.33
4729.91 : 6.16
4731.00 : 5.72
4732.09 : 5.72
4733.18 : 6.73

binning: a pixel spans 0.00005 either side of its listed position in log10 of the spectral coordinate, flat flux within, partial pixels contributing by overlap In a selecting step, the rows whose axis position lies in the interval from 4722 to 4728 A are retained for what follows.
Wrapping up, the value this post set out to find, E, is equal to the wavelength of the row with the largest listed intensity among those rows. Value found 4726.64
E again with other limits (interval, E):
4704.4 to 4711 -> 4709.26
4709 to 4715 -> 4709.26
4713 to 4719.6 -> 4714.69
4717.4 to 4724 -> 4722.29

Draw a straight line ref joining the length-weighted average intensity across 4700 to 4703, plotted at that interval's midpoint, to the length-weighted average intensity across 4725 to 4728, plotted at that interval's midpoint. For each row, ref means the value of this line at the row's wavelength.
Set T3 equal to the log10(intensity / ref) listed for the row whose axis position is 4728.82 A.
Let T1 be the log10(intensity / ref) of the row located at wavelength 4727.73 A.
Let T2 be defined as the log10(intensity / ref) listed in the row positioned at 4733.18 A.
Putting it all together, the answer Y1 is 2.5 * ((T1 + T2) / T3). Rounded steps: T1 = -0.053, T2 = -0.03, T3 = -0.11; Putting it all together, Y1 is 2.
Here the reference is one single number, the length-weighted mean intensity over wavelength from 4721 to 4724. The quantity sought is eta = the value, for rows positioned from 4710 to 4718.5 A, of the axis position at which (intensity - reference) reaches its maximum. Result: 4714.69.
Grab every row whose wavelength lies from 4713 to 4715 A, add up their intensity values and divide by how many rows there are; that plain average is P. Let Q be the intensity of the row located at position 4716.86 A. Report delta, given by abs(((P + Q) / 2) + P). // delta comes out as 11.9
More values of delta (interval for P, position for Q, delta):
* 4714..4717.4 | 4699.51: 10.8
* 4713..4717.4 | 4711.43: 10.8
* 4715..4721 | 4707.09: 9.9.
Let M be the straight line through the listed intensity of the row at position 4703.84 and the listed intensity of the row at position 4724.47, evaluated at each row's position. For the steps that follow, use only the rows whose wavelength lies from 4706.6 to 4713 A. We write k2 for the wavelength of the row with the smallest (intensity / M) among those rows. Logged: 4711.43 A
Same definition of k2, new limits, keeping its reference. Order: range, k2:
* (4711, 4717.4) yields 4716.86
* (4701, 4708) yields 4707.09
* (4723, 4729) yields 4724.47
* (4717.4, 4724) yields 4720.12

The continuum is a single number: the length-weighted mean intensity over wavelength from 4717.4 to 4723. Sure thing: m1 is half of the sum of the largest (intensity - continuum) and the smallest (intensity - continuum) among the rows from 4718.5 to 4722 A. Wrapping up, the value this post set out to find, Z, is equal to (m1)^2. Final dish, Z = 0.45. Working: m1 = -0.7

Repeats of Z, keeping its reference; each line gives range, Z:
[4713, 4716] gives 0.10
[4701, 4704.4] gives 0.01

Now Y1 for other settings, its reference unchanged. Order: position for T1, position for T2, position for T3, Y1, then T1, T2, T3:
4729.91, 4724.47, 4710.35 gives 23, -0.054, -0.12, -0.02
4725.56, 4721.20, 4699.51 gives -37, -0.033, -0.06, 0.01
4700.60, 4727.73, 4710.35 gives 19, -0.089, -0.05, -0.02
